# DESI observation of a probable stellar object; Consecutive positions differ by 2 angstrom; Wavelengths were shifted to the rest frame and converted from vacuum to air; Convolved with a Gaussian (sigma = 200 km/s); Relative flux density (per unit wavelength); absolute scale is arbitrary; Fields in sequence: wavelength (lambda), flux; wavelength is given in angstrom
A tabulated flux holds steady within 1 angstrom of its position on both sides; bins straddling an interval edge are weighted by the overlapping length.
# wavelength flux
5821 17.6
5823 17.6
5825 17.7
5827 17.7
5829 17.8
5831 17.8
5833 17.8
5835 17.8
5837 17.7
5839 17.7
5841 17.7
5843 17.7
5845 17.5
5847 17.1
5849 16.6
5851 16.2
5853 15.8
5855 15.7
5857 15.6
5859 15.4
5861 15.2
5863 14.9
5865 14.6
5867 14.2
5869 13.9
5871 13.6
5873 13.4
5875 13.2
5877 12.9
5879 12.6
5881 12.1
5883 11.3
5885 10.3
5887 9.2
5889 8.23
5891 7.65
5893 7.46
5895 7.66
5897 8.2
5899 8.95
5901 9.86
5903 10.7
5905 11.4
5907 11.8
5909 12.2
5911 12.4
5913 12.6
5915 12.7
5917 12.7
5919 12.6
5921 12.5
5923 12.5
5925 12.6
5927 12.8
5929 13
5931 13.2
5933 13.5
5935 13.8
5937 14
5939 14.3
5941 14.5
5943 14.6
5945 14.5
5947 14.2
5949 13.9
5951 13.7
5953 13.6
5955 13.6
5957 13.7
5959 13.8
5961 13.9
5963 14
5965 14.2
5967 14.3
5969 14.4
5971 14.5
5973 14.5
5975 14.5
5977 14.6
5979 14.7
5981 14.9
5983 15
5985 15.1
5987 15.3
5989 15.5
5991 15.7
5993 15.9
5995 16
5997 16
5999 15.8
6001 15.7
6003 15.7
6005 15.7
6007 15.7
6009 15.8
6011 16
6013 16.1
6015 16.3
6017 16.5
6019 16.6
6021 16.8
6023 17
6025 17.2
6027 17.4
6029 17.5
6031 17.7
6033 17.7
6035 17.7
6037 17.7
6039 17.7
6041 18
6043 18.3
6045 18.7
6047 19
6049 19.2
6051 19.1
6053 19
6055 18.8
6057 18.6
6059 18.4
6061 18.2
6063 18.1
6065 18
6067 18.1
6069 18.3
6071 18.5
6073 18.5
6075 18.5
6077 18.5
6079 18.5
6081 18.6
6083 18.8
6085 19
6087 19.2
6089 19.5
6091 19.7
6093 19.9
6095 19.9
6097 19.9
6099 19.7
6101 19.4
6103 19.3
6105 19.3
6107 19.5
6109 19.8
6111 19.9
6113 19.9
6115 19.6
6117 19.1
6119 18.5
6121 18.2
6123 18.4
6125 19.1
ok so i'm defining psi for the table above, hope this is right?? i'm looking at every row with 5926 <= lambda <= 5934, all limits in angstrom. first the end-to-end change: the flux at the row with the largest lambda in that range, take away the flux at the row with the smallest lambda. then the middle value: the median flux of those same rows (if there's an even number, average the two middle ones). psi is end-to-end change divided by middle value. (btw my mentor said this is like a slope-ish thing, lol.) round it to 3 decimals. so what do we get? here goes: 0.053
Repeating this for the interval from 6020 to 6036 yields 0.052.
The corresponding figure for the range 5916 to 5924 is -0.016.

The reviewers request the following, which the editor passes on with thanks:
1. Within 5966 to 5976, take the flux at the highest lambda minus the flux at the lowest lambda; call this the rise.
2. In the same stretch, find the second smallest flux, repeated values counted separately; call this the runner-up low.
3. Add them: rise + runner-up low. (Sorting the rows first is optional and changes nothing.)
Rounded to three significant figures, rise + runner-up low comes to 14.6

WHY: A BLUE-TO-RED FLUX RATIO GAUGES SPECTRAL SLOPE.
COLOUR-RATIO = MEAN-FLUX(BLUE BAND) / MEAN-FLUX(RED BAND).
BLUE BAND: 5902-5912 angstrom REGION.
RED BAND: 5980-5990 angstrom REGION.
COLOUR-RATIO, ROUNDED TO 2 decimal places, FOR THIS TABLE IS 0.77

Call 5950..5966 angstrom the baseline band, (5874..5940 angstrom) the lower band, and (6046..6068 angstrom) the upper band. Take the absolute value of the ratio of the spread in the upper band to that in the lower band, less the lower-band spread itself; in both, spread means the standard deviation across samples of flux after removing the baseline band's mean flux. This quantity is 1.8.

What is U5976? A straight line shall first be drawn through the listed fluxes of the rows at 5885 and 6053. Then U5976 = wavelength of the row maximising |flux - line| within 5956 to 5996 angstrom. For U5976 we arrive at 5979 angstrom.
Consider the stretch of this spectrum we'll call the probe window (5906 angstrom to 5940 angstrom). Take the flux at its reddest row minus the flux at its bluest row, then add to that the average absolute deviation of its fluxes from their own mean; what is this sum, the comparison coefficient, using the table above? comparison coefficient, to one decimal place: 3.0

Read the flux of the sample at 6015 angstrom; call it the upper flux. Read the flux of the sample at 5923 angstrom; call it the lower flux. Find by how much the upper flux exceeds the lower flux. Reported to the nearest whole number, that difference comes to 4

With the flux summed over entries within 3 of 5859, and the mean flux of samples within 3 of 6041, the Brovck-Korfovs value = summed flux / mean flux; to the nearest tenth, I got 2.6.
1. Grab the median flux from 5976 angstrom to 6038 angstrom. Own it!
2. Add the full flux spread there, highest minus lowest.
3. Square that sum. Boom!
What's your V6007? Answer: 365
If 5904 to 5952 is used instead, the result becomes 259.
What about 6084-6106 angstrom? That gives 416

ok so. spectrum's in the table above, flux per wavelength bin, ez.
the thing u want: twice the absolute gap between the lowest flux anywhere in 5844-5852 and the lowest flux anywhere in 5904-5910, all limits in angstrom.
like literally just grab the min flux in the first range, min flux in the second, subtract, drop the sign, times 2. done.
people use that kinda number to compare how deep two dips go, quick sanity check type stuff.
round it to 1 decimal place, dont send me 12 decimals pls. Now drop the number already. 9.6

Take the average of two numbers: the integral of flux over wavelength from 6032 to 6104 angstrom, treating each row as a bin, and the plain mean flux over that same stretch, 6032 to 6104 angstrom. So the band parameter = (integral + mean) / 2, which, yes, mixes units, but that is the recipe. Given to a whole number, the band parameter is 683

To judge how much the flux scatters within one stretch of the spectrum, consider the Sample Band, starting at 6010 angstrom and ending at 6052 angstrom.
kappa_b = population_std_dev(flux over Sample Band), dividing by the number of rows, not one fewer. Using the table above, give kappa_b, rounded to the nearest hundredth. 0.94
